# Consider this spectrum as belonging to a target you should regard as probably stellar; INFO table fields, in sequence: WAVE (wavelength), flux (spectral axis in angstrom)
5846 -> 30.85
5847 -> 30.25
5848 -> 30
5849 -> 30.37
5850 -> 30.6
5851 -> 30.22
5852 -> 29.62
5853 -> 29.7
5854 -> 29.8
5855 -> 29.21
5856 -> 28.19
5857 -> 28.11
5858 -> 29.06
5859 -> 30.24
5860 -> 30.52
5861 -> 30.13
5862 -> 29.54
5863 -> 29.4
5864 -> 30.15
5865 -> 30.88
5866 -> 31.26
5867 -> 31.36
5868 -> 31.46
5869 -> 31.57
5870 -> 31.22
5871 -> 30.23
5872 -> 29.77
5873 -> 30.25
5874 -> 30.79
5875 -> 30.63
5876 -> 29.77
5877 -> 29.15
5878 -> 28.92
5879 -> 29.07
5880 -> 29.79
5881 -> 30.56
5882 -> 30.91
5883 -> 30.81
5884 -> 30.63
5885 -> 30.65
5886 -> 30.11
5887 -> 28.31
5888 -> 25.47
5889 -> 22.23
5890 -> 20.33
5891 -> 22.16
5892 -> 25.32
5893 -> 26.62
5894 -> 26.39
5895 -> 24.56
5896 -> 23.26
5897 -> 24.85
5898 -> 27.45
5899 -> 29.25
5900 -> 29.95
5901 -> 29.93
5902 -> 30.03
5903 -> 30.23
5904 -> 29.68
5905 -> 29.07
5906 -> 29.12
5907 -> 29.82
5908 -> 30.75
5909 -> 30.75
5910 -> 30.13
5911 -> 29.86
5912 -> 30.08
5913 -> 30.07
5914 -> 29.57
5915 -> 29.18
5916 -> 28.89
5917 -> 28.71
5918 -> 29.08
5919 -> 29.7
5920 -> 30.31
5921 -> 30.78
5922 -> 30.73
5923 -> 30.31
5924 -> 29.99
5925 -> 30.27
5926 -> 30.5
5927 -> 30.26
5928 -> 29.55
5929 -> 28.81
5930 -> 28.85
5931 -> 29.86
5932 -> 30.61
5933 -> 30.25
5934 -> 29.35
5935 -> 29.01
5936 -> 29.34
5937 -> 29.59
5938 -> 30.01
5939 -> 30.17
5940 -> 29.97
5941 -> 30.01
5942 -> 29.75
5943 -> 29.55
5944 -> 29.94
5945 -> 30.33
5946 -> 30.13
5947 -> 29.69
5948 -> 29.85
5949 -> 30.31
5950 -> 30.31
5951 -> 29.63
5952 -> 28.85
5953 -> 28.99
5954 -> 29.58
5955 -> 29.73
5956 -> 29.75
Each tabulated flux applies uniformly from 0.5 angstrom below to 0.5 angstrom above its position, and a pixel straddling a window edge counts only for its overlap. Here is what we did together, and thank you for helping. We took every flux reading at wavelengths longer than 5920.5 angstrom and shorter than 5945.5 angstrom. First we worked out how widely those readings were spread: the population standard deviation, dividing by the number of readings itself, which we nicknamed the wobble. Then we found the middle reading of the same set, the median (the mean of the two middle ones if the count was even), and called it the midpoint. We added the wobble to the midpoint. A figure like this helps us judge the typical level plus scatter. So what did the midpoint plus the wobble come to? 30.5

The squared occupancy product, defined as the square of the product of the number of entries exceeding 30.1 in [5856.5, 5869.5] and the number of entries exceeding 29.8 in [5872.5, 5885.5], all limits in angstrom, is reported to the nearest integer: 5184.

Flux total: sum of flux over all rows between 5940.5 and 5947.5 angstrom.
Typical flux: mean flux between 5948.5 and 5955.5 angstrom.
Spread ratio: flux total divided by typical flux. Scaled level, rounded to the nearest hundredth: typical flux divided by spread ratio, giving 4.19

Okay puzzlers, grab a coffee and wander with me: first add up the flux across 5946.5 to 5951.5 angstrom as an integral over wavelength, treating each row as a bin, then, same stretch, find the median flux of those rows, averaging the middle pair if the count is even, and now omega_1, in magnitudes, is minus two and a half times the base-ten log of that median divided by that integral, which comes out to 1.751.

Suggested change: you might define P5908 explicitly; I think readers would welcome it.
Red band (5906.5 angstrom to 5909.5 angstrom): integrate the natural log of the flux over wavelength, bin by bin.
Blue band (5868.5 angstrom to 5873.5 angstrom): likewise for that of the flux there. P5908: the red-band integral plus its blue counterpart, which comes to 27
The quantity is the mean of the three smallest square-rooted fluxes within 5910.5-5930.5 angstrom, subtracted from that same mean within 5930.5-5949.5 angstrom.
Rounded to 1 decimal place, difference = 0.0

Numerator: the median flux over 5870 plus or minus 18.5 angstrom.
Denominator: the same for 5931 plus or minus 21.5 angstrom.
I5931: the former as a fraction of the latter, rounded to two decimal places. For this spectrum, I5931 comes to 1.01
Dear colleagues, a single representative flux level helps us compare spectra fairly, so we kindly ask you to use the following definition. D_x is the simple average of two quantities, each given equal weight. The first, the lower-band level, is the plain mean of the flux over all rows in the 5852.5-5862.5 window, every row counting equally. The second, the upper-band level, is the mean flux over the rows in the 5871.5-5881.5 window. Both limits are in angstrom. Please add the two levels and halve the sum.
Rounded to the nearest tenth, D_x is 29.7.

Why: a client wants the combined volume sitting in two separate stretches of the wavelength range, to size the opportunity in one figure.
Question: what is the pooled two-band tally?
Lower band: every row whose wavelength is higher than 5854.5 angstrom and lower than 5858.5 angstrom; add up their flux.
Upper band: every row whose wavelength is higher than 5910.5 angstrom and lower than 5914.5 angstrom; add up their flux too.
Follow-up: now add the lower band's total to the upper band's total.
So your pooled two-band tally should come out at 234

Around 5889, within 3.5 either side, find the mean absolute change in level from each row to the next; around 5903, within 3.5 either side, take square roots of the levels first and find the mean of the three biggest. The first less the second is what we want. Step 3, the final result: -3.02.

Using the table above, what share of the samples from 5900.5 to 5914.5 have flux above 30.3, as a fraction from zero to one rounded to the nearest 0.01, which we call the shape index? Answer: 0.14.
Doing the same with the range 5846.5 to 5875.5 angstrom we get 0.38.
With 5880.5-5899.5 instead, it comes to 0.26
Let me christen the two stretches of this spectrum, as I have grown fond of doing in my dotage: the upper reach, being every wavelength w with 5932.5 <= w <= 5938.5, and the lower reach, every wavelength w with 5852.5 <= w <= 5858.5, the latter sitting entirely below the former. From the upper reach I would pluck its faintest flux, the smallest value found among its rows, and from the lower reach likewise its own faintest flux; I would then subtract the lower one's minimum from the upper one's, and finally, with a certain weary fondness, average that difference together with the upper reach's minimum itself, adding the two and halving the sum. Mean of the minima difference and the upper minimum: 15.0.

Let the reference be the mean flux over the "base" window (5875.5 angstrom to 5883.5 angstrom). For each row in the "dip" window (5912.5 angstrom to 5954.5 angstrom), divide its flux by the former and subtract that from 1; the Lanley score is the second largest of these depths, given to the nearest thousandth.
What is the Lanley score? 0.036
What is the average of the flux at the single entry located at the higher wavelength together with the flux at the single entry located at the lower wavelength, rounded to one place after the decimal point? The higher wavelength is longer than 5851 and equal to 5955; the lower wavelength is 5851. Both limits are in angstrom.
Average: 30.0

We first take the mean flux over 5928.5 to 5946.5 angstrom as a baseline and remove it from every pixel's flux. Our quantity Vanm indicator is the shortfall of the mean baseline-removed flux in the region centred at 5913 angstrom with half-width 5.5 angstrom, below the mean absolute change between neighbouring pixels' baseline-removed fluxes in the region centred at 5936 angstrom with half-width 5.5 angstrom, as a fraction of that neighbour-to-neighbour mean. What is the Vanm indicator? 1.0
